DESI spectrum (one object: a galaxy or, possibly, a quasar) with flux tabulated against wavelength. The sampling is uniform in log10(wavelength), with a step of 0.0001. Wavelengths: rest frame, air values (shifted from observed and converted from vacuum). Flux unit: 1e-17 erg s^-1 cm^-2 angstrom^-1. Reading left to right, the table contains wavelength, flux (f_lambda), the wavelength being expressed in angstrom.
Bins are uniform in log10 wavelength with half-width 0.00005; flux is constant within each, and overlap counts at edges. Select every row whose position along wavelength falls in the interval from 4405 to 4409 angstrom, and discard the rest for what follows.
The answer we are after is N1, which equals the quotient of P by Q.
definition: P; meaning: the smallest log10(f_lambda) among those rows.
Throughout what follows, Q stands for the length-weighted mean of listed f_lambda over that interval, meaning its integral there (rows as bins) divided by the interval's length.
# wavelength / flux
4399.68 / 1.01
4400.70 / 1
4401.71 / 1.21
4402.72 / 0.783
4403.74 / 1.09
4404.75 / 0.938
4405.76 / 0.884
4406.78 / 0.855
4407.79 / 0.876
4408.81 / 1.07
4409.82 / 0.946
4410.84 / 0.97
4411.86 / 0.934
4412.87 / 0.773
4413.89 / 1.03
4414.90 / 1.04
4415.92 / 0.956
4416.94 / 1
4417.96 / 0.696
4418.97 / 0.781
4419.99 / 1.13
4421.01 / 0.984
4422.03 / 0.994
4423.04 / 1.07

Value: -0.07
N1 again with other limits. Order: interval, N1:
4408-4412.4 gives -0.03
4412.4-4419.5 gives -0.18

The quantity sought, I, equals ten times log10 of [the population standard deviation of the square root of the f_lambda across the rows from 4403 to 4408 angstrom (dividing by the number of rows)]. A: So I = -13.6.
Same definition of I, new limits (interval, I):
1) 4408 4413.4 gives -13.0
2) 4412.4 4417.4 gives -12.9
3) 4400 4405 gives -11.4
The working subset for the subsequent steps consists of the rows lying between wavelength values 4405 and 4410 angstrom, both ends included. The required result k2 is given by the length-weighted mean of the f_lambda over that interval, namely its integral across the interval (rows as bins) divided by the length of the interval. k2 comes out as 0.926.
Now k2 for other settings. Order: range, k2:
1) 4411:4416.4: 0.948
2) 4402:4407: 0.926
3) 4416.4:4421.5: 0.918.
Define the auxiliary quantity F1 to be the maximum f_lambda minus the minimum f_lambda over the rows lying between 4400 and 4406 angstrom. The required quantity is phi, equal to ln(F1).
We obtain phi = -0.85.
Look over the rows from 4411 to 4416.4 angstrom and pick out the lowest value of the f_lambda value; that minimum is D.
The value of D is 0.773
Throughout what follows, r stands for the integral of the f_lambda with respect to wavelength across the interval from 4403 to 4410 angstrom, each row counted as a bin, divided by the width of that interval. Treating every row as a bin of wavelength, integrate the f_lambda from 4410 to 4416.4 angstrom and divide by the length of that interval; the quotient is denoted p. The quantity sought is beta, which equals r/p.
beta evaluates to 1.00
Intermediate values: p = 0.95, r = 0.95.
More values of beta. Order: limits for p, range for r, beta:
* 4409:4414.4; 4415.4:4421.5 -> 0.98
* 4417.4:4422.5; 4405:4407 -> 0.96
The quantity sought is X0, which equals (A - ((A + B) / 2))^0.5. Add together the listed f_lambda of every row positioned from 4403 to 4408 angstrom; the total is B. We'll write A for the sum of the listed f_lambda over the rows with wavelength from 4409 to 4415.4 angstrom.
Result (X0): 0.72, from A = 5.7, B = 4.6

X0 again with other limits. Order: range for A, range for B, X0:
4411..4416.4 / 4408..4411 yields 0.93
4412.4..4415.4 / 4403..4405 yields 0.64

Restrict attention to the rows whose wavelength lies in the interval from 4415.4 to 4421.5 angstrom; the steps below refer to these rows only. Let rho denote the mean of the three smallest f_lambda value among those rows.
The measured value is 0.811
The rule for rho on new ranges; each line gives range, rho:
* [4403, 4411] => 0.872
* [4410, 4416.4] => 0.888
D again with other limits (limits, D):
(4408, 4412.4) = 0.934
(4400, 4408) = 0.783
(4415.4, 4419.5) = 0.696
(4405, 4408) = 0.855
